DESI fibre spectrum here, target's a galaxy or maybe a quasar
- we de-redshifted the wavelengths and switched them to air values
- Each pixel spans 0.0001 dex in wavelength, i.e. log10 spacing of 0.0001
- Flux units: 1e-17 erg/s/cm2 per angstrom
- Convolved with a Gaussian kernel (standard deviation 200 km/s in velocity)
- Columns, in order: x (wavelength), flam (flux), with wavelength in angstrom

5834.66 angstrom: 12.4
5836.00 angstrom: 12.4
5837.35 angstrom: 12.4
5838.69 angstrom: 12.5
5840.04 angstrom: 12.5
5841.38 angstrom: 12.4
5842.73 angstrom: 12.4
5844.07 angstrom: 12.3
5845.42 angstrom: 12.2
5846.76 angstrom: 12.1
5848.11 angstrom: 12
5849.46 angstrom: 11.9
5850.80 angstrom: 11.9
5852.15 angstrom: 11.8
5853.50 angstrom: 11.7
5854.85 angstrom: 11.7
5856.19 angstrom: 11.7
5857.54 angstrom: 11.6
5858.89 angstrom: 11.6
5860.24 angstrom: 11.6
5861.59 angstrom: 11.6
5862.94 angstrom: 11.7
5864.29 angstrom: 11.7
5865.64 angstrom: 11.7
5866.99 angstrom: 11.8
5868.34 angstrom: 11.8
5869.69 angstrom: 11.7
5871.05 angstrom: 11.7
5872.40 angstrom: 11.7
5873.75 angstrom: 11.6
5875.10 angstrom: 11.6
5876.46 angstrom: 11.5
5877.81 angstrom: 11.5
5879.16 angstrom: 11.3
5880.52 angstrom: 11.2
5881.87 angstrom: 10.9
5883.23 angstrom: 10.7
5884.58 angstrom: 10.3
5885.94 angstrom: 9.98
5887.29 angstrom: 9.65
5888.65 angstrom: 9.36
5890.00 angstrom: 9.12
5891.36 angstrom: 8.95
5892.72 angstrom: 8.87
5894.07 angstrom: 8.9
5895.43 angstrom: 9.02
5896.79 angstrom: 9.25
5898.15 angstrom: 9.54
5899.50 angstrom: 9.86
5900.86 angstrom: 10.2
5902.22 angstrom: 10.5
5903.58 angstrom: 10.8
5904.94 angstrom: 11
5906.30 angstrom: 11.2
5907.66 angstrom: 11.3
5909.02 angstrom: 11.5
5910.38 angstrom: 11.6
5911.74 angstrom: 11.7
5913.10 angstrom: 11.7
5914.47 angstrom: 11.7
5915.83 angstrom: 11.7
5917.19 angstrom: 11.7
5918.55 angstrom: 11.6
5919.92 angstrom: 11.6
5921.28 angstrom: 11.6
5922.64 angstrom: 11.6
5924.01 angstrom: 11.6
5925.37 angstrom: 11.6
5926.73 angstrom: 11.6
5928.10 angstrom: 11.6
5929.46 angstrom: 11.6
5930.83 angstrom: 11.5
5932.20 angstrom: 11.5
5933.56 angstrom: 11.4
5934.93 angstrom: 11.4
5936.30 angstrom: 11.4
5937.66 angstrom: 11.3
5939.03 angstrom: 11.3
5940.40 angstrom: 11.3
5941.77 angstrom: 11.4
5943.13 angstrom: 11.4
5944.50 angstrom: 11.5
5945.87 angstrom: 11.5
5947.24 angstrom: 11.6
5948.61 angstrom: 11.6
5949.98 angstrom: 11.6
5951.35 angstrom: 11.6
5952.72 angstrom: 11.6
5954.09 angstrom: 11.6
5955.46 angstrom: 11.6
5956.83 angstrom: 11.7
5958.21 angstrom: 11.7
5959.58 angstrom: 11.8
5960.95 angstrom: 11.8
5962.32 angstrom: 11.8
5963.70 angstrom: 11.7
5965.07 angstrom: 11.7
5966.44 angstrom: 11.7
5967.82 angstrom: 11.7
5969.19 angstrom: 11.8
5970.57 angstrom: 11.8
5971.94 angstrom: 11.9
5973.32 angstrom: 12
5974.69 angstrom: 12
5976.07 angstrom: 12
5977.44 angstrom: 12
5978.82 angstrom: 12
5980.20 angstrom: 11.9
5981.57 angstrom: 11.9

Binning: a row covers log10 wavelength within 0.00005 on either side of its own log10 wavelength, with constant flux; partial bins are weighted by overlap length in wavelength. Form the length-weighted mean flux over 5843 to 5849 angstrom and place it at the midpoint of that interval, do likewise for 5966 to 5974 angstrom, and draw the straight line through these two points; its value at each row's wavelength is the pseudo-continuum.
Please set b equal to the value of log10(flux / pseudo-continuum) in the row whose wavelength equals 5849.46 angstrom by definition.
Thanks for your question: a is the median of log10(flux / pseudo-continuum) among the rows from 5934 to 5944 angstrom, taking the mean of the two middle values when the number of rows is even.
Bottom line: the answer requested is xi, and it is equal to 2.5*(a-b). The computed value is -0.025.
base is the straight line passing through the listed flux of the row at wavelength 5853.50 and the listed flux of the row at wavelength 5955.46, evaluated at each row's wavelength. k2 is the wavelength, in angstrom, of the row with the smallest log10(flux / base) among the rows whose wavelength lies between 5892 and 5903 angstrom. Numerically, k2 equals 5892.72 angstrom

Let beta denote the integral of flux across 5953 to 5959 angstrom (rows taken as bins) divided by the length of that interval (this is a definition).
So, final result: 11.6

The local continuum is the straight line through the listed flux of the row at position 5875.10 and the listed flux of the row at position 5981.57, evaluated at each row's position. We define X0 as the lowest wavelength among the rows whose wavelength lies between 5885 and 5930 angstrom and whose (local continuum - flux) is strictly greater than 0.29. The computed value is 5885.94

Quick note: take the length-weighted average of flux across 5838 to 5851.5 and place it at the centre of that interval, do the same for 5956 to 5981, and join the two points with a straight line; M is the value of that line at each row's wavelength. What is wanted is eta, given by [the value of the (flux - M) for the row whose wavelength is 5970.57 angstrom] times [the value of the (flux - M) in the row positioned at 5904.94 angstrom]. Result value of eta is 0.03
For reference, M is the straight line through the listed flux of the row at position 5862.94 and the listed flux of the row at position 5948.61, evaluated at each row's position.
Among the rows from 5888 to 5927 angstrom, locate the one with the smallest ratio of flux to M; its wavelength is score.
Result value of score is 5892.72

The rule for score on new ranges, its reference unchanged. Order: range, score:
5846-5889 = 5888.65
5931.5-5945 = 5937.66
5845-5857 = 5853.50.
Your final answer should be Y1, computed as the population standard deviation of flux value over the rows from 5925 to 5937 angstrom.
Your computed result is 0.09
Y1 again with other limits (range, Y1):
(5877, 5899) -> 0.91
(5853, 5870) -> 0.07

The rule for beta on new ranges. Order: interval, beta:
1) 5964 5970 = 11.7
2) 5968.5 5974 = 11.9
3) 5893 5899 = 9.2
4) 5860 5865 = 11.7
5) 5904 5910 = 11.2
